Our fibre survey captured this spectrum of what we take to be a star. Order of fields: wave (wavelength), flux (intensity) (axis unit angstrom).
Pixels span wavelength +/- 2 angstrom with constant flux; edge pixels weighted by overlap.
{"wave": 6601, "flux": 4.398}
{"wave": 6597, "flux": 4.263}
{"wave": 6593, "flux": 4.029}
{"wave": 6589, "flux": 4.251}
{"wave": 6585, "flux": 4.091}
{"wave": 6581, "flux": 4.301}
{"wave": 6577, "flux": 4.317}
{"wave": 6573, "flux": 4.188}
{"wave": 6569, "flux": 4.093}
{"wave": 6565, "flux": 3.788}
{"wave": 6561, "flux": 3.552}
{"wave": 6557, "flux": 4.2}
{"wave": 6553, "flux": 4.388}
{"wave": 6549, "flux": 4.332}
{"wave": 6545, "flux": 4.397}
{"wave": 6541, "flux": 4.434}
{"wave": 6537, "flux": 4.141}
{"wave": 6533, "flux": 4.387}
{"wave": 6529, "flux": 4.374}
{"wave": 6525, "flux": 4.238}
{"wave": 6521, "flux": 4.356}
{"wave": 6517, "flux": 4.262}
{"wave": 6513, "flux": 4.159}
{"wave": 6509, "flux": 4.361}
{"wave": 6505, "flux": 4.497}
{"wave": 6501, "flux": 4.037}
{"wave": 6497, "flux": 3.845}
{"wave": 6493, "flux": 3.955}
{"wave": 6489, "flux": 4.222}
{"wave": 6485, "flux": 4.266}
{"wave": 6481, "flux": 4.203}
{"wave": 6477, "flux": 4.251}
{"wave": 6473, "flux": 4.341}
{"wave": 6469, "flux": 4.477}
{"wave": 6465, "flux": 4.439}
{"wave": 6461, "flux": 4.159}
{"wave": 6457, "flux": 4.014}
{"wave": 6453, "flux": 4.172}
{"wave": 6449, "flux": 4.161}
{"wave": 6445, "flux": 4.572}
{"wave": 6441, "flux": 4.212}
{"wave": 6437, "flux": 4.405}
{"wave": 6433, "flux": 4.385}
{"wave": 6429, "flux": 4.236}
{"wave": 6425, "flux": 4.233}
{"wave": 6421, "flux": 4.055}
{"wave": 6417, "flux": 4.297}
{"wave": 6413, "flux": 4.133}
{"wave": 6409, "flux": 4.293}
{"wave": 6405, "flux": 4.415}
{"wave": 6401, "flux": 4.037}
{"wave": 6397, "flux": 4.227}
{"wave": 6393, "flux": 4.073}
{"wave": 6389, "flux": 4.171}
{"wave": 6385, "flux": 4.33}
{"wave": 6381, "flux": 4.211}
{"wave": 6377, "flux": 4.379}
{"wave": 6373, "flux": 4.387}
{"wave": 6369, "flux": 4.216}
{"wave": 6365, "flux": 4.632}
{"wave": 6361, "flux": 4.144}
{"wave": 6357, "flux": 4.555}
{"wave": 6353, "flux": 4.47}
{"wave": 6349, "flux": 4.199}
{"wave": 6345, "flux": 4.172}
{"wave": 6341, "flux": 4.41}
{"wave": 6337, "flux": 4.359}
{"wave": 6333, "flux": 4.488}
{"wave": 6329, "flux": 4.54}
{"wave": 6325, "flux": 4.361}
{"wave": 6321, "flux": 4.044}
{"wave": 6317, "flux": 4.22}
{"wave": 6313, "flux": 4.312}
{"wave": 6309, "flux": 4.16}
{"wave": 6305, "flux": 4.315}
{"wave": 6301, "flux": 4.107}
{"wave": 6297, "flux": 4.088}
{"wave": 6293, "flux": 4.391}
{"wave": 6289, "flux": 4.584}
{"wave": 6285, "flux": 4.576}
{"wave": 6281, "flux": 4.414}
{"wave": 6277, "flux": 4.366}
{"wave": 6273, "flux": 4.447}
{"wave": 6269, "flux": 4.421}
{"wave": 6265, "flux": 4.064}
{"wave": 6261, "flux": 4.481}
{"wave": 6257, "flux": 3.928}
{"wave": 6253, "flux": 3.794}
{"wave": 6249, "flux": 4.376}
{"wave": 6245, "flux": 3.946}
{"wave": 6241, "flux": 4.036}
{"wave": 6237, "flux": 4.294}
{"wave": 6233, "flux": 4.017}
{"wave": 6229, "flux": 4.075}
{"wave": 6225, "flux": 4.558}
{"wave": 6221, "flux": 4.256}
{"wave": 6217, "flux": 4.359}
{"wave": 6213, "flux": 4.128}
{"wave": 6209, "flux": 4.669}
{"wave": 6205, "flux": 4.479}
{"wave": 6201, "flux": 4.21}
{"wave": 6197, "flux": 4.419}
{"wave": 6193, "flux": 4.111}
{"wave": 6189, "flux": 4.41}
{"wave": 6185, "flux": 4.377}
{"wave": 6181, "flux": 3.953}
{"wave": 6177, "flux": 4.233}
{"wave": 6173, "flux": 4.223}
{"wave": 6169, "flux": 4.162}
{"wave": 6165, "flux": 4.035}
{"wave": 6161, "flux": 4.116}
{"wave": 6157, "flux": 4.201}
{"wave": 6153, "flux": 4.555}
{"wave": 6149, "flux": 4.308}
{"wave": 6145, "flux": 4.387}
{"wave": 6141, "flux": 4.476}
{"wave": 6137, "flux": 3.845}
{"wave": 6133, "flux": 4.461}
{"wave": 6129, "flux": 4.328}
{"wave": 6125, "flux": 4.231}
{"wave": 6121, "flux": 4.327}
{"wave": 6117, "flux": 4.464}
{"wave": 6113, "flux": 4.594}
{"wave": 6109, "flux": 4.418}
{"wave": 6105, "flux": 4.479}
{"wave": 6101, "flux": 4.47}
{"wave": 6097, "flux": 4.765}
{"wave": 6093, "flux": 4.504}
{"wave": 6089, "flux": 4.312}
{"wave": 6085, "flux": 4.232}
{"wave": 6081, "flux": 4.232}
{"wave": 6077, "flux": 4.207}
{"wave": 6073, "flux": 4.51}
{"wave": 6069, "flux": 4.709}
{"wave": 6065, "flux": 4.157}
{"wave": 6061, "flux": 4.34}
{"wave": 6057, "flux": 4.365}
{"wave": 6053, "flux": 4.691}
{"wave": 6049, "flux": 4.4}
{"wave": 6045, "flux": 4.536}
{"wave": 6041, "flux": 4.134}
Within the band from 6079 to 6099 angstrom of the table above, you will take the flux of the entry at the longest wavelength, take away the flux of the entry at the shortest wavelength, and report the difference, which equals 0.53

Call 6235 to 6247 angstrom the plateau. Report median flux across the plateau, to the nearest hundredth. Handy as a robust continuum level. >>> 4.04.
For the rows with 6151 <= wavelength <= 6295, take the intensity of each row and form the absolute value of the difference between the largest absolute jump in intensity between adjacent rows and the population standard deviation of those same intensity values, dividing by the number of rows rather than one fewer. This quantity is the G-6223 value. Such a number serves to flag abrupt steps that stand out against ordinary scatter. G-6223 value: 0.37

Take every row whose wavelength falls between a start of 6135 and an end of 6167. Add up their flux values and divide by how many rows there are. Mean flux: 4.24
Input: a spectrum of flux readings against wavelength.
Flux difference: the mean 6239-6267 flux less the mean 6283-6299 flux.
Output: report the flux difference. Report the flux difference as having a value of -0.32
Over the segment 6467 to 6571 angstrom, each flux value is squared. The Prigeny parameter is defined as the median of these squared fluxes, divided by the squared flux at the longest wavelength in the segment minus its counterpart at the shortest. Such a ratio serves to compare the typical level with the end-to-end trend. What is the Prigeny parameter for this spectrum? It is -6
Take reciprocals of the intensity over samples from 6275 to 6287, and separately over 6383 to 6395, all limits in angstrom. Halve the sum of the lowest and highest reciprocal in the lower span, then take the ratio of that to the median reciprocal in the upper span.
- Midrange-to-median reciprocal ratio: 0.93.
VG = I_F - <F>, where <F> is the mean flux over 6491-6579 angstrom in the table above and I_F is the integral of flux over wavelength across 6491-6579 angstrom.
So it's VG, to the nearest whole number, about 365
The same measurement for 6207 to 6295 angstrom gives 372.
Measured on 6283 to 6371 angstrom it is 377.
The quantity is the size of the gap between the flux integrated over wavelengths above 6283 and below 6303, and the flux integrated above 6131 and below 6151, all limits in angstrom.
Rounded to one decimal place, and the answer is 1.1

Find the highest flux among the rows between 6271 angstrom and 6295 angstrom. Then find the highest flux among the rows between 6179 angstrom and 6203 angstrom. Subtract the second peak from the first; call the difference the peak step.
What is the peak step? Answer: 0.2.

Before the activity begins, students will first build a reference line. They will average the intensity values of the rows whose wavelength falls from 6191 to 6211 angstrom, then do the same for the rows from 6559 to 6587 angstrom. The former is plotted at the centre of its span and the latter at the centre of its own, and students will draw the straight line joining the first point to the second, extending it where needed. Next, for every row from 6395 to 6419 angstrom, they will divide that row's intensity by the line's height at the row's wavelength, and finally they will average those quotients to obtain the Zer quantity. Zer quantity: 1.01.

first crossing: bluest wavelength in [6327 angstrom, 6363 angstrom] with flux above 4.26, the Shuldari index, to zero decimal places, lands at 6329 angstrom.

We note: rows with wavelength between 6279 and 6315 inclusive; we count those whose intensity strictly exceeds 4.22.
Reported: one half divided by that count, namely 0.08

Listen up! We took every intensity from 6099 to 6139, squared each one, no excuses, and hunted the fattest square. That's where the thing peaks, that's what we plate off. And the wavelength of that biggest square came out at 6113 angstrom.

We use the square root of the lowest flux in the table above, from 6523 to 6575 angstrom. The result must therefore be 1.88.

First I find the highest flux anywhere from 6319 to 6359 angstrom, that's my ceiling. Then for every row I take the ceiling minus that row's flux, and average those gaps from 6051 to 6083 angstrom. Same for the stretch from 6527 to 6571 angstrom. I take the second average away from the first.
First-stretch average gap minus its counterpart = -0.21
